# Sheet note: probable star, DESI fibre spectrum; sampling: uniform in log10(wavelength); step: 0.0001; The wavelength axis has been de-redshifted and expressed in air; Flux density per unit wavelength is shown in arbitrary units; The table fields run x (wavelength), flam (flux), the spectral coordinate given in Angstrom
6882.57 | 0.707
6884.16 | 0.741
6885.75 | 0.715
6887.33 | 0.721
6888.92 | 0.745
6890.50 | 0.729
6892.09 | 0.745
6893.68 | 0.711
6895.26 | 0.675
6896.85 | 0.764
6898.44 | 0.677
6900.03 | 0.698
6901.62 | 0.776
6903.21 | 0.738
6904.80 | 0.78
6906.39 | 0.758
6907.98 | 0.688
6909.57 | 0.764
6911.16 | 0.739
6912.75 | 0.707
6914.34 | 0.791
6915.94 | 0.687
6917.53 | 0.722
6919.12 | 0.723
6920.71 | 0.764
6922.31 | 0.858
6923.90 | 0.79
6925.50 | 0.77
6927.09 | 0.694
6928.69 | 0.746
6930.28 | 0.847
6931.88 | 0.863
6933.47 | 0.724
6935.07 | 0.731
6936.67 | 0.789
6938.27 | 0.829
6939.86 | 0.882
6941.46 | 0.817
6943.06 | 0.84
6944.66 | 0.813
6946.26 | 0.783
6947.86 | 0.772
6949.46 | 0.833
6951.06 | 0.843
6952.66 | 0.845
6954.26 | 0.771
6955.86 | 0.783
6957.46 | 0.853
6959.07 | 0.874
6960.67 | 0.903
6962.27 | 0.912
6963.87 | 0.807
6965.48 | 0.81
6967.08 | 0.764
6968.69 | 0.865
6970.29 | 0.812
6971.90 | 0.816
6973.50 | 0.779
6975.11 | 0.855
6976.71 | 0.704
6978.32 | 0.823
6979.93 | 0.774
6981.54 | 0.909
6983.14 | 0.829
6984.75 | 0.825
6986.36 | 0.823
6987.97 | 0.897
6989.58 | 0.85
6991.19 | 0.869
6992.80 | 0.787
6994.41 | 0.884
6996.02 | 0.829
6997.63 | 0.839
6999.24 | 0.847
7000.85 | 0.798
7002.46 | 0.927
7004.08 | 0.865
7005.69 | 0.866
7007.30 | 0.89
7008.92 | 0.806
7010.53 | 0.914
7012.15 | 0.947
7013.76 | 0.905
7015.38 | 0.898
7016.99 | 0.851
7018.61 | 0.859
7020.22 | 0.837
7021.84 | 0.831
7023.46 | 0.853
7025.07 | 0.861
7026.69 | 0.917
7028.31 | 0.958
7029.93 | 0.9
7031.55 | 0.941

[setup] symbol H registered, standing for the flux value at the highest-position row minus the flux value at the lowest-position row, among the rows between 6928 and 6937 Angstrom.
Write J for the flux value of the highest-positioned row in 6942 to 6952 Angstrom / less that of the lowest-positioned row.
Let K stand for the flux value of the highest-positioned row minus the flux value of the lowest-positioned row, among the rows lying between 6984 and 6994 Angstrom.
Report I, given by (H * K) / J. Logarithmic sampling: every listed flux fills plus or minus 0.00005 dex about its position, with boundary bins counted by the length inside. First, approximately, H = 0.043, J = 0.003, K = -0.038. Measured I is -0.545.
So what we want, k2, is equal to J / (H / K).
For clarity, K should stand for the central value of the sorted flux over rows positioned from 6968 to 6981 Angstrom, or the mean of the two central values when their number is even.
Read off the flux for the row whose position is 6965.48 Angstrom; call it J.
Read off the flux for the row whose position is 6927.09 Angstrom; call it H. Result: 1.0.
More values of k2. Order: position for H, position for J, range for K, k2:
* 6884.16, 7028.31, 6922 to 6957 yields 1.0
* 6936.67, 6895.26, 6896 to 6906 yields 0.6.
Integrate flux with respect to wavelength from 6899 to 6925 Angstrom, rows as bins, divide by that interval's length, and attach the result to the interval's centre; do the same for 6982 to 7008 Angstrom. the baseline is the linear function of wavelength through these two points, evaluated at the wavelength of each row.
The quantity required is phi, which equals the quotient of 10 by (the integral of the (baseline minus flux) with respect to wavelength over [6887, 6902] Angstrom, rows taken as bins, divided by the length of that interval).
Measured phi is 2675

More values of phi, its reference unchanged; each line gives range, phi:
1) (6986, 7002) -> 1529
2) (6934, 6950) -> -475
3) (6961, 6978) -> 1888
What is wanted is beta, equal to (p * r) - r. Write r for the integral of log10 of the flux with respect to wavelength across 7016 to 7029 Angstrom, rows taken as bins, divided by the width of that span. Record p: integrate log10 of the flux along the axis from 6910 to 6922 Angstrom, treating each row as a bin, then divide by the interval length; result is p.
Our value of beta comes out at 0.069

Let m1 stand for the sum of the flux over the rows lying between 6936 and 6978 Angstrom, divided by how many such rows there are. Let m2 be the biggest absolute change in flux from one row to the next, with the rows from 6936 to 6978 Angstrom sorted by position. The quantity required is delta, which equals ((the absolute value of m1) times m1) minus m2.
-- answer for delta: 0.52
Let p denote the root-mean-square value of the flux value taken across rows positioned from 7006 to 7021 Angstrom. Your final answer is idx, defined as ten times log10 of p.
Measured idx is -0.56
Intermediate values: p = 0.88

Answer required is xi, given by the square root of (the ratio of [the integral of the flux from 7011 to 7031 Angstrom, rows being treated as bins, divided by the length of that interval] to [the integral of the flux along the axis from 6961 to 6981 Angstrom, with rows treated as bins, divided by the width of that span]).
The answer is 1.04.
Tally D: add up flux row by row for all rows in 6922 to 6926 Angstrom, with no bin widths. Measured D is 2.42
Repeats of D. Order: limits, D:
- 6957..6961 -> 2.63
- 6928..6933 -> 2.46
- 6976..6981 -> 2.30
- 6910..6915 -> 2.24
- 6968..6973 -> 2.49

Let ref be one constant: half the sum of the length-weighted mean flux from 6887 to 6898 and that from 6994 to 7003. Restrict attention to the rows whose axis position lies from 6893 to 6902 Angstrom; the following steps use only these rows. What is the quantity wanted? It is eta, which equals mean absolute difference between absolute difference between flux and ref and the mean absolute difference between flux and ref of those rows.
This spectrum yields 0.035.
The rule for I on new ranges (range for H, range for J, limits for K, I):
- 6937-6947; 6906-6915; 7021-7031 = -0.096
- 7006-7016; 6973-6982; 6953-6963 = 0.009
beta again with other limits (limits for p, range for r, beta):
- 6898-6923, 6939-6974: 0.094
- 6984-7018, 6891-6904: 0.150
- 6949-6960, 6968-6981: 0.103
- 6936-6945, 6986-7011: 0.074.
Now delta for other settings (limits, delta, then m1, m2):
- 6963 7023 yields 0.56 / 0.843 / 0.151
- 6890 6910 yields 0.45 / 0.731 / 0.089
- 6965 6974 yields 0.55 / 0.808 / 0.101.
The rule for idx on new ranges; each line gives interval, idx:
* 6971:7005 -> -0.78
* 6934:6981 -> -0.87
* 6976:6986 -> -0.90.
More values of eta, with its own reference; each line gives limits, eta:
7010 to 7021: 0.033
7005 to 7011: 0.033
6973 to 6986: 0.030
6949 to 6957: 0.019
